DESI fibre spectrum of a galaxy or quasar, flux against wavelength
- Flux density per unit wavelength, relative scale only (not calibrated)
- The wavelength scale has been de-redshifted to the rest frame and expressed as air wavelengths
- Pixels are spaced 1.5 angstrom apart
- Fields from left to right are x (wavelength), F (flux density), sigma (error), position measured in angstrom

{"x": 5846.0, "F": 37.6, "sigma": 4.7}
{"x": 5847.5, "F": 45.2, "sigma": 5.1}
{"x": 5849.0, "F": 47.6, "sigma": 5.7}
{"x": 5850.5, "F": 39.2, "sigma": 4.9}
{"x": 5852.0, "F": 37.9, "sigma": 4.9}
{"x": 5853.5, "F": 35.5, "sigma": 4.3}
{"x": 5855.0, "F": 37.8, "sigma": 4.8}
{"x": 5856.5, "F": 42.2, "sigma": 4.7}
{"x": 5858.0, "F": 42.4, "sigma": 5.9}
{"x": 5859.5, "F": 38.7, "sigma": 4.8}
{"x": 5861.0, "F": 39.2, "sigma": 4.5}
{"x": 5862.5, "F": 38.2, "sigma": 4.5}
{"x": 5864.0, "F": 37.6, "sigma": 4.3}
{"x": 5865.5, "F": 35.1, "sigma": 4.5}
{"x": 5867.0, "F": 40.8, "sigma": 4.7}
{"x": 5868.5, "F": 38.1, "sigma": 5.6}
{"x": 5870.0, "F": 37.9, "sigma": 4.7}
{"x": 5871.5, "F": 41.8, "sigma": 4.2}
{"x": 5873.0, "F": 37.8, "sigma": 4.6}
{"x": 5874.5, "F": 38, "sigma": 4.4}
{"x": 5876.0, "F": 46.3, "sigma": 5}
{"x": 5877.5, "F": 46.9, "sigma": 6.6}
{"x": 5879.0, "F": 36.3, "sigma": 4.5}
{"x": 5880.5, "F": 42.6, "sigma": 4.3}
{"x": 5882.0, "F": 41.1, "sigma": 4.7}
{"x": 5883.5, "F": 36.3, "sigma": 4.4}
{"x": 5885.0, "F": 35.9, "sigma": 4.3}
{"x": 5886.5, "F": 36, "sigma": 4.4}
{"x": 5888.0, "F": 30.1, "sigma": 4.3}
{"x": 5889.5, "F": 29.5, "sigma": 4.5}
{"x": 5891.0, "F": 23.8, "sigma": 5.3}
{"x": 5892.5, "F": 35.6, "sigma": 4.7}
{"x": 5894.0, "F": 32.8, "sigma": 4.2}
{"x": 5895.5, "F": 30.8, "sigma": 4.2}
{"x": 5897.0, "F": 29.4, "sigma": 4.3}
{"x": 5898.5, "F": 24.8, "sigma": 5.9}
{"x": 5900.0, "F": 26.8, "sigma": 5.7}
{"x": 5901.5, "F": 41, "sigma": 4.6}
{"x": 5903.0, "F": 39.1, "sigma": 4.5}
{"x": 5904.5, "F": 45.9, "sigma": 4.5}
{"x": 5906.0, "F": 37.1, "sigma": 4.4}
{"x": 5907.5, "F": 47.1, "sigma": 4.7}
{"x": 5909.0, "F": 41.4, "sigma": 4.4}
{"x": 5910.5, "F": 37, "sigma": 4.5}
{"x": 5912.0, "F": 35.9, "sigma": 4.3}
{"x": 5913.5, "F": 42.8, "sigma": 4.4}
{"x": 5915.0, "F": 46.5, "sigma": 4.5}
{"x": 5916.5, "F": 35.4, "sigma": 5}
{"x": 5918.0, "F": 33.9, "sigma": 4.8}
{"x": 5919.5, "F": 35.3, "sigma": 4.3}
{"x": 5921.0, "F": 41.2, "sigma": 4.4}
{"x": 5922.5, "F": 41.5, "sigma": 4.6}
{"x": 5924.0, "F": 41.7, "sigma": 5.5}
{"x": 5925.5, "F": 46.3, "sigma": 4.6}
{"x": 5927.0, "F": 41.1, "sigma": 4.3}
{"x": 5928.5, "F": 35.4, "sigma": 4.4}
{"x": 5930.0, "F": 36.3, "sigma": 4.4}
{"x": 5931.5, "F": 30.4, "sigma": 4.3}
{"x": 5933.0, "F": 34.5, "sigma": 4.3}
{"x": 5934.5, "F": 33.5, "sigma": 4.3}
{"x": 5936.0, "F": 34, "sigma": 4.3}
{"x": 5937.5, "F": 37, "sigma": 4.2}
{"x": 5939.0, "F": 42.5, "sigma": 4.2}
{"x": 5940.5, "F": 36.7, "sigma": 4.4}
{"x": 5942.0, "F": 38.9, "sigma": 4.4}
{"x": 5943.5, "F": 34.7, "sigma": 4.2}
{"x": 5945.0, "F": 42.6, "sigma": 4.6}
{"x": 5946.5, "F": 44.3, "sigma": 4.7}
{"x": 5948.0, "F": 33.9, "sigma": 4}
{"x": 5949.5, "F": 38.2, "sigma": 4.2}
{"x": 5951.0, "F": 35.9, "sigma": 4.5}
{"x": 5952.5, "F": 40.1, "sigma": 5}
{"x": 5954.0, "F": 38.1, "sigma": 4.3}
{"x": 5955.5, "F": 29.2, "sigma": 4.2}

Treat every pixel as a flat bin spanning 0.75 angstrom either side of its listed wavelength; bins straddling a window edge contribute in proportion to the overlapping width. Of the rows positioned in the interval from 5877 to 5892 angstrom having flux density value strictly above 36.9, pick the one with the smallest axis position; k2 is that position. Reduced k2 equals 5877.5 angstrom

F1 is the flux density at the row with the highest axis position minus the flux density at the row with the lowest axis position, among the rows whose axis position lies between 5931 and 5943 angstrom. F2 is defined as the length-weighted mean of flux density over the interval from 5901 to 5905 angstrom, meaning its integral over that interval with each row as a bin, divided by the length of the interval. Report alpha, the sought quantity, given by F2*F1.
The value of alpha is 355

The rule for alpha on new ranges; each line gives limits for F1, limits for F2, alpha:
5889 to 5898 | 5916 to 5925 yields -4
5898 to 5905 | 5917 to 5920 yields 730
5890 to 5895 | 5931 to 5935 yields 296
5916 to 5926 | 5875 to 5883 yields 461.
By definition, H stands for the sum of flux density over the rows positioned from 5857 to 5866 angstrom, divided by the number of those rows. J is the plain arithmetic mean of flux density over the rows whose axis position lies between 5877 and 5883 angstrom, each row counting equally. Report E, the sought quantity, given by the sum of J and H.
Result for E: 80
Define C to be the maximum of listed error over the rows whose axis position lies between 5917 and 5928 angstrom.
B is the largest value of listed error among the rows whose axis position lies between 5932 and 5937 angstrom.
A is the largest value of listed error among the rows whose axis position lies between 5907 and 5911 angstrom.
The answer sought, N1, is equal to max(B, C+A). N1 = 10.2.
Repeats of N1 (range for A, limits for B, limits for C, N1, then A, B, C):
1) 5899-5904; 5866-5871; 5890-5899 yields 11.6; 5.7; 5.6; 5.9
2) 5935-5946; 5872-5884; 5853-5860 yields 10.5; 4.6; 6.6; 5.9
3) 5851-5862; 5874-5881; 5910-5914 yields 10.4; 5.9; 6.6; 4.5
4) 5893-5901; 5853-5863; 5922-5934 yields 11.4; 5.9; 5.9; 5.5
